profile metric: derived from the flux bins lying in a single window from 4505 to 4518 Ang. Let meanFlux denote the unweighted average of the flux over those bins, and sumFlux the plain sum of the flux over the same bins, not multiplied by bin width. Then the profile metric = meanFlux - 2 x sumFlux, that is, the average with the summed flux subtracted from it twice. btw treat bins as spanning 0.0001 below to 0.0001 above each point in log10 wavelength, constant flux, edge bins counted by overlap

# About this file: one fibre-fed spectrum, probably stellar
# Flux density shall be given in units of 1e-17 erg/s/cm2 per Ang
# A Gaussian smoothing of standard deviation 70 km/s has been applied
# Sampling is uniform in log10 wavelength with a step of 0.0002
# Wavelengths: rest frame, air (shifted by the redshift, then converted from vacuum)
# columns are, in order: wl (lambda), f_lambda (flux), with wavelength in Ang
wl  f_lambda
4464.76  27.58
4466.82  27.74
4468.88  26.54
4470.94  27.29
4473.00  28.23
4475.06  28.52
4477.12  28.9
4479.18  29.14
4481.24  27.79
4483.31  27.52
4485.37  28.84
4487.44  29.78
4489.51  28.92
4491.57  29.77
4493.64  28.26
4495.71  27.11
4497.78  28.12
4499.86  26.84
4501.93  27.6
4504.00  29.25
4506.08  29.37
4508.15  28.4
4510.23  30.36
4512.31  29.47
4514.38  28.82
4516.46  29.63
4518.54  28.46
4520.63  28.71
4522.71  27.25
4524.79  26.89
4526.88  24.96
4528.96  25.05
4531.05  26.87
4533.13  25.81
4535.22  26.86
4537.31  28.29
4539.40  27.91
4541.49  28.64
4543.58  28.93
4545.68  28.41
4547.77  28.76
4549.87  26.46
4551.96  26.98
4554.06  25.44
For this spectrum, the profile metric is -323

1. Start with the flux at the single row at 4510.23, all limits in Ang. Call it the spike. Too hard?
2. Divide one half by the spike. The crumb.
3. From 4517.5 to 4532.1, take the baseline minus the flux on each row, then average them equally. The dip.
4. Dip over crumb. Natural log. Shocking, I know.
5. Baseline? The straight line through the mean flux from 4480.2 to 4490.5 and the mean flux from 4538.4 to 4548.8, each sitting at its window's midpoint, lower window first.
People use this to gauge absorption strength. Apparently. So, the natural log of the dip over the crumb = 4.61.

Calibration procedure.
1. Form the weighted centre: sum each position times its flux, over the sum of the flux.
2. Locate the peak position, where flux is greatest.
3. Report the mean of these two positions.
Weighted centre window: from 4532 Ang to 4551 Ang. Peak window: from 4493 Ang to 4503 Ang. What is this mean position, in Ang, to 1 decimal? 4517.6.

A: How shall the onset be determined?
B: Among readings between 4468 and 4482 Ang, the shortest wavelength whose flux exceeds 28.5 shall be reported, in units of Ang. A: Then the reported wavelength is 4475.06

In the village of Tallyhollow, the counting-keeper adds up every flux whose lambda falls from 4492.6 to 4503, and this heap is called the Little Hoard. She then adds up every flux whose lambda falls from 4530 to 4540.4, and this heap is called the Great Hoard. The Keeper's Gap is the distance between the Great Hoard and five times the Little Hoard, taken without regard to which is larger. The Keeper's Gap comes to 554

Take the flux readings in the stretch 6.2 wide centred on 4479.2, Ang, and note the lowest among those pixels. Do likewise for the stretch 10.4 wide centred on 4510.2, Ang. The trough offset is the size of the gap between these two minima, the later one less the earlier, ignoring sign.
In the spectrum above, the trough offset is 0.6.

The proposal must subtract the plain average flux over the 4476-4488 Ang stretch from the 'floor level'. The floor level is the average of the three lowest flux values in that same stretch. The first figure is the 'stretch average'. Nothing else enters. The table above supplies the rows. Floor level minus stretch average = -0.6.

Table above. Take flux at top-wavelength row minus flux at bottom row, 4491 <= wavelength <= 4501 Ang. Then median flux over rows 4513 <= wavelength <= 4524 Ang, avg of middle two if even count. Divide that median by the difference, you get -10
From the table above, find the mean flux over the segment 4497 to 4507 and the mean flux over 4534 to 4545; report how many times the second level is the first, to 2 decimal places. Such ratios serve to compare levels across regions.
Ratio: 1.00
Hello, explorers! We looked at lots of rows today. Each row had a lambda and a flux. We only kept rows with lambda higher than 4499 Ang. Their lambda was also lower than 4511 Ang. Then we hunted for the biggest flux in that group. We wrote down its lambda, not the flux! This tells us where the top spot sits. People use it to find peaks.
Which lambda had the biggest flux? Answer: 4510.23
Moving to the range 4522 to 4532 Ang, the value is 4522.71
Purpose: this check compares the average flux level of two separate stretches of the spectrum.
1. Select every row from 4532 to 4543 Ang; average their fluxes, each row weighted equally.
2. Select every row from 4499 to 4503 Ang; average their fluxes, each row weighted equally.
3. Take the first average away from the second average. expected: -0.28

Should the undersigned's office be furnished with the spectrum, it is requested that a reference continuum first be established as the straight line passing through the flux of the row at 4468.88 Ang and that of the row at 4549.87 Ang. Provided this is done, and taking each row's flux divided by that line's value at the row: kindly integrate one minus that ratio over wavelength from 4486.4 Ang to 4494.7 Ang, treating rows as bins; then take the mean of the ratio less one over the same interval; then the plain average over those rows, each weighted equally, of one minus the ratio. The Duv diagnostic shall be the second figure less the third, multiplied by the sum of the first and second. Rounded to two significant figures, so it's -0.15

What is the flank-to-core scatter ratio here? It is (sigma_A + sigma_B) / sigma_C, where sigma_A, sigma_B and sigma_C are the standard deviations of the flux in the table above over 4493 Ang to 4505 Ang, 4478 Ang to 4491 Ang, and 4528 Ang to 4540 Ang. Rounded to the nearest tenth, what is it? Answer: 1.4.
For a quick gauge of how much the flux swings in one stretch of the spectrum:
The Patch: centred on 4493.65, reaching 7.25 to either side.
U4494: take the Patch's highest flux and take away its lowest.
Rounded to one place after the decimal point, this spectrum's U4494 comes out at 2.9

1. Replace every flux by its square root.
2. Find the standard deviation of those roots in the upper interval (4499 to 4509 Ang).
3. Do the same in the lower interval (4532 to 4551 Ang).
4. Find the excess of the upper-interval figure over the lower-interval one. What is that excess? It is -0.01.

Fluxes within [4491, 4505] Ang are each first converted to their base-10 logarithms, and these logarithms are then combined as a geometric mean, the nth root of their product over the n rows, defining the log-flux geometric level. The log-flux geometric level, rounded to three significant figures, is 1.45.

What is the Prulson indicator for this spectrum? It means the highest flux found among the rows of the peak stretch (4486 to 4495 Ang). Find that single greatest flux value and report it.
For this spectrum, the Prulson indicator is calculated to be 29.78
